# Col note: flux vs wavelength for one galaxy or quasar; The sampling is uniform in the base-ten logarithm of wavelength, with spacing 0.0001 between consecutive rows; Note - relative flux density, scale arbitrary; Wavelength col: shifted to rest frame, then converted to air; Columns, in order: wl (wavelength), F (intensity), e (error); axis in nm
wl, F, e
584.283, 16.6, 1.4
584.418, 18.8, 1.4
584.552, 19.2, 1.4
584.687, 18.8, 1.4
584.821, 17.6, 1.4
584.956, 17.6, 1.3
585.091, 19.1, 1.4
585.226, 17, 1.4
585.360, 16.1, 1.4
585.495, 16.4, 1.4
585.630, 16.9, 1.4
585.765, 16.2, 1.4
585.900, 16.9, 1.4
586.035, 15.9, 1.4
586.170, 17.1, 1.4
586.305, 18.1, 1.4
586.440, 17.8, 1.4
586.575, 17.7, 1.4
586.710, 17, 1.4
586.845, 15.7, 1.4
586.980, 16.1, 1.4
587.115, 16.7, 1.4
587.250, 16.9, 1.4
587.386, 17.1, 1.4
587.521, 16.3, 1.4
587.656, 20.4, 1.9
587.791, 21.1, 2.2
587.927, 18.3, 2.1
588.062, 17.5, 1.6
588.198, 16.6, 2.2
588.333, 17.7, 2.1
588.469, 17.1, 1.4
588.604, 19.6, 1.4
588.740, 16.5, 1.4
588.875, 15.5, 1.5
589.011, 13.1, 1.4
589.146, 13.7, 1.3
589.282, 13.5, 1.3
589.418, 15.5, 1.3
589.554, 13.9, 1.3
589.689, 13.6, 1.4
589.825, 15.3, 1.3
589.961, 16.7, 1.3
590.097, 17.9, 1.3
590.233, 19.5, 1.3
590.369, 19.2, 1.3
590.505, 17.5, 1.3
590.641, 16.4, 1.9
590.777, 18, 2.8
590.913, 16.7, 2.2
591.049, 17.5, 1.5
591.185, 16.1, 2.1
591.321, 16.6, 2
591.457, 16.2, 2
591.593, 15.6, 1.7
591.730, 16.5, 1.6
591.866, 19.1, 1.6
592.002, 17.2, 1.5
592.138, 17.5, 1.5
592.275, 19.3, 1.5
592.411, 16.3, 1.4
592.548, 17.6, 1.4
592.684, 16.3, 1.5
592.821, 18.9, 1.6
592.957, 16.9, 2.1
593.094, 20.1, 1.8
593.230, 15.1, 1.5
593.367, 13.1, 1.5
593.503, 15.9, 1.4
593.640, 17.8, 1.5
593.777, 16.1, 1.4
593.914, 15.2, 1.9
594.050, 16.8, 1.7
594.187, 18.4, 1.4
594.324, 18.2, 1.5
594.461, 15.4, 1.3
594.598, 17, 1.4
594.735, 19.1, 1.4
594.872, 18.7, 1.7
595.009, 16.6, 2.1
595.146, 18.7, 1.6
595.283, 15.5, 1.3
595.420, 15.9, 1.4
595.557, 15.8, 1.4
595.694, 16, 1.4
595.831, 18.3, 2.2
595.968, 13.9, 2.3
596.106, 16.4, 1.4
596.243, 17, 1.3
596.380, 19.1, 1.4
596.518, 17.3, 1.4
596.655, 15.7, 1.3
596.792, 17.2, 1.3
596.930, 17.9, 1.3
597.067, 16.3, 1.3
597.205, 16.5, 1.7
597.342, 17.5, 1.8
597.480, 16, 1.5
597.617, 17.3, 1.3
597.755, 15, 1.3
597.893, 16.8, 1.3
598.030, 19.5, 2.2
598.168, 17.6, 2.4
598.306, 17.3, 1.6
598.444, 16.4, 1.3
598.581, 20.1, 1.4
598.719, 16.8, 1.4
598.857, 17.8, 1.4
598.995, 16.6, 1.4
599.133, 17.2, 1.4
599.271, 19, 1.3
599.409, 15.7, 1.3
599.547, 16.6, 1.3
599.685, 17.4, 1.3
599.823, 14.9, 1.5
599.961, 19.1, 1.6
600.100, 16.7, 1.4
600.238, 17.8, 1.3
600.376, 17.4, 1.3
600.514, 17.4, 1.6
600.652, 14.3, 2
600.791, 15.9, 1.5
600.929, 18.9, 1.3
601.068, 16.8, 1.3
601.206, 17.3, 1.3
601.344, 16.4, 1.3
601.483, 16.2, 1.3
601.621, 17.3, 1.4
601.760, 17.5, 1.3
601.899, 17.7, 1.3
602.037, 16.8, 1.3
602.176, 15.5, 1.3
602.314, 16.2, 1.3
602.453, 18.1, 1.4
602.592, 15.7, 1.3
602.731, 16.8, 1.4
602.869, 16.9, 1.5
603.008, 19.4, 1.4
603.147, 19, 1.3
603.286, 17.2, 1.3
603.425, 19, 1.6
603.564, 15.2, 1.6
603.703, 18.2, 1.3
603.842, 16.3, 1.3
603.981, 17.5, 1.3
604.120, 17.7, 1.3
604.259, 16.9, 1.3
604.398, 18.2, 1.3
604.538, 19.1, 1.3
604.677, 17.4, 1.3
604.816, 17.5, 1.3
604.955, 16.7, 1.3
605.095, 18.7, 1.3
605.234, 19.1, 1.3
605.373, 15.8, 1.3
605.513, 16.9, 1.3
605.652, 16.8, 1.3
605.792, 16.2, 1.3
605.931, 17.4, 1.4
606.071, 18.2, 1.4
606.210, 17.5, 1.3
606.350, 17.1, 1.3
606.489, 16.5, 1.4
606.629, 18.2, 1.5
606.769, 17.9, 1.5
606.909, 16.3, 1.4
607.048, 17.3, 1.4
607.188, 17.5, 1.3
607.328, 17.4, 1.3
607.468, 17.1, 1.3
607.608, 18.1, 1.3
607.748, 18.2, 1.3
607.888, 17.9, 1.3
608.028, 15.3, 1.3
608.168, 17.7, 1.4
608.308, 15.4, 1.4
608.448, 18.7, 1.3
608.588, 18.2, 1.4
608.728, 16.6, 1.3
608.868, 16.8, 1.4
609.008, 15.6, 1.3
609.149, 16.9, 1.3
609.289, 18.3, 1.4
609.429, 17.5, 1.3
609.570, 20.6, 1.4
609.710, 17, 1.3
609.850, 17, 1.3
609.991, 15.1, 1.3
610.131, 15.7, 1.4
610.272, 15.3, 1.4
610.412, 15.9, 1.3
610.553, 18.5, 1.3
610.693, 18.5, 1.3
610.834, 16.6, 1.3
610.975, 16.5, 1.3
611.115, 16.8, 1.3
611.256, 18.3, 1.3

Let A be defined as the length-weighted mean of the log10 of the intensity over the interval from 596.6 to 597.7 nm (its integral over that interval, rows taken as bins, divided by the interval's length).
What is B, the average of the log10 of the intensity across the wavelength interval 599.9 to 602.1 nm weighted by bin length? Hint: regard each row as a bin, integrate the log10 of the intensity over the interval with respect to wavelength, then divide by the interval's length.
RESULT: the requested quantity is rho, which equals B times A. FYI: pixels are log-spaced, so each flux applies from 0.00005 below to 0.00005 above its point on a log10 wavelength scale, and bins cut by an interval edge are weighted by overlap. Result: 1.51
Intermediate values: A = 1.22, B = 1.23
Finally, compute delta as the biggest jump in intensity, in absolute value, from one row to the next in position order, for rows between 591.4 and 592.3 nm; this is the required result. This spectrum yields 2.6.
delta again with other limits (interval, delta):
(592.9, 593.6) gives 5.0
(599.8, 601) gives 4.2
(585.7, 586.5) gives 1.2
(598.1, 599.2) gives 3.7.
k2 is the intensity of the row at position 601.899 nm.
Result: 17.7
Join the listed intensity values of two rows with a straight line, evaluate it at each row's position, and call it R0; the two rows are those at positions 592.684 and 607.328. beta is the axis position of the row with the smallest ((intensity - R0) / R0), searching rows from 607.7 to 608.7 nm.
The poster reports 608.028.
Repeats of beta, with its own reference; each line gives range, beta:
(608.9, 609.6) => 609.008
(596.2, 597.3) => 596.655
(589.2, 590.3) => 589.282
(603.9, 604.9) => 604.259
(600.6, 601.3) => 600.652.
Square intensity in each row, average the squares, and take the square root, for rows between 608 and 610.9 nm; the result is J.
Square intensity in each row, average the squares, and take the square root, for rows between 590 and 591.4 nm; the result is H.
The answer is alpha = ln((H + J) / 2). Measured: 2.85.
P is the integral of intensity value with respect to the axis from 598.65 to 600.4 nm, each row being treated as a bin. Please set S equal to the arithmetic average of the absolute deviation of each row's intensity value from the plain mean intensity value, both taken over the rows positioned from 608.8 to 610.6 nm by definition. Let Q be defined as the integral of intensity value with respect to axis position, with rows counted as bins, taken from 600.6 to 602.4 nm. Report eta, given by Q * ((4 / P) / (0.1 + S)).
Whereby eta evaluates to 3.3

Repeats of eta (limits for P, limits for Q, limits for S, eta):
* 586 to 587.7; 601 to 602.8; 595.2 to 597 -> 3.5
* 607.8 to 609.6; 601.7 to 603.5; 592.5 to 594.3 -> 2.7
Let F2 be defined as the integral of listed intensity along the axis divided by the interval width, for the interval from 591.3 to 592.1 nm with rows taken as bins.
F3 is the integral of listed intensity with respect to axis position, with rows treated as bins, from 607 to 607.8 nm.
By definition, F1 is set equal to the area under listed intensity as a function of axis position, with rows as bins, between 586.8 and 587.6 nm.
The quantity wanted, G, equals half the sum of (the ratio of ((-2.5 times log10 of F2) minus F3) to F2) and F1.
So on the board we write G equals 6.1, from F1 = 13.2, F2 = 16.9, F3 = 14.1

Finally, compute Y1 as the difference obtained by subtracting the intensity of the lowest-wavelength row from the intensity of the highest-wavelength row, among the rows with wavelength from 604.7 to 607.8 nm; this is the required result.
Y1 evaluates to 0.7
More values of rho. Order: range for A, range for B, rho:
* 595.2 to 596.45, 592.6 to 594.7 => 1.49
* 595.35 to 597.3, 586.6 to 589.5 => 1.49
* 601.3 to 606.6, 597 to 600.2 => 1.52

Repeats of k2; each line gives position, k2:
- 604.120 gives 17.7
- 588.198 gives 16.6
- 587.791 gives 21.1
